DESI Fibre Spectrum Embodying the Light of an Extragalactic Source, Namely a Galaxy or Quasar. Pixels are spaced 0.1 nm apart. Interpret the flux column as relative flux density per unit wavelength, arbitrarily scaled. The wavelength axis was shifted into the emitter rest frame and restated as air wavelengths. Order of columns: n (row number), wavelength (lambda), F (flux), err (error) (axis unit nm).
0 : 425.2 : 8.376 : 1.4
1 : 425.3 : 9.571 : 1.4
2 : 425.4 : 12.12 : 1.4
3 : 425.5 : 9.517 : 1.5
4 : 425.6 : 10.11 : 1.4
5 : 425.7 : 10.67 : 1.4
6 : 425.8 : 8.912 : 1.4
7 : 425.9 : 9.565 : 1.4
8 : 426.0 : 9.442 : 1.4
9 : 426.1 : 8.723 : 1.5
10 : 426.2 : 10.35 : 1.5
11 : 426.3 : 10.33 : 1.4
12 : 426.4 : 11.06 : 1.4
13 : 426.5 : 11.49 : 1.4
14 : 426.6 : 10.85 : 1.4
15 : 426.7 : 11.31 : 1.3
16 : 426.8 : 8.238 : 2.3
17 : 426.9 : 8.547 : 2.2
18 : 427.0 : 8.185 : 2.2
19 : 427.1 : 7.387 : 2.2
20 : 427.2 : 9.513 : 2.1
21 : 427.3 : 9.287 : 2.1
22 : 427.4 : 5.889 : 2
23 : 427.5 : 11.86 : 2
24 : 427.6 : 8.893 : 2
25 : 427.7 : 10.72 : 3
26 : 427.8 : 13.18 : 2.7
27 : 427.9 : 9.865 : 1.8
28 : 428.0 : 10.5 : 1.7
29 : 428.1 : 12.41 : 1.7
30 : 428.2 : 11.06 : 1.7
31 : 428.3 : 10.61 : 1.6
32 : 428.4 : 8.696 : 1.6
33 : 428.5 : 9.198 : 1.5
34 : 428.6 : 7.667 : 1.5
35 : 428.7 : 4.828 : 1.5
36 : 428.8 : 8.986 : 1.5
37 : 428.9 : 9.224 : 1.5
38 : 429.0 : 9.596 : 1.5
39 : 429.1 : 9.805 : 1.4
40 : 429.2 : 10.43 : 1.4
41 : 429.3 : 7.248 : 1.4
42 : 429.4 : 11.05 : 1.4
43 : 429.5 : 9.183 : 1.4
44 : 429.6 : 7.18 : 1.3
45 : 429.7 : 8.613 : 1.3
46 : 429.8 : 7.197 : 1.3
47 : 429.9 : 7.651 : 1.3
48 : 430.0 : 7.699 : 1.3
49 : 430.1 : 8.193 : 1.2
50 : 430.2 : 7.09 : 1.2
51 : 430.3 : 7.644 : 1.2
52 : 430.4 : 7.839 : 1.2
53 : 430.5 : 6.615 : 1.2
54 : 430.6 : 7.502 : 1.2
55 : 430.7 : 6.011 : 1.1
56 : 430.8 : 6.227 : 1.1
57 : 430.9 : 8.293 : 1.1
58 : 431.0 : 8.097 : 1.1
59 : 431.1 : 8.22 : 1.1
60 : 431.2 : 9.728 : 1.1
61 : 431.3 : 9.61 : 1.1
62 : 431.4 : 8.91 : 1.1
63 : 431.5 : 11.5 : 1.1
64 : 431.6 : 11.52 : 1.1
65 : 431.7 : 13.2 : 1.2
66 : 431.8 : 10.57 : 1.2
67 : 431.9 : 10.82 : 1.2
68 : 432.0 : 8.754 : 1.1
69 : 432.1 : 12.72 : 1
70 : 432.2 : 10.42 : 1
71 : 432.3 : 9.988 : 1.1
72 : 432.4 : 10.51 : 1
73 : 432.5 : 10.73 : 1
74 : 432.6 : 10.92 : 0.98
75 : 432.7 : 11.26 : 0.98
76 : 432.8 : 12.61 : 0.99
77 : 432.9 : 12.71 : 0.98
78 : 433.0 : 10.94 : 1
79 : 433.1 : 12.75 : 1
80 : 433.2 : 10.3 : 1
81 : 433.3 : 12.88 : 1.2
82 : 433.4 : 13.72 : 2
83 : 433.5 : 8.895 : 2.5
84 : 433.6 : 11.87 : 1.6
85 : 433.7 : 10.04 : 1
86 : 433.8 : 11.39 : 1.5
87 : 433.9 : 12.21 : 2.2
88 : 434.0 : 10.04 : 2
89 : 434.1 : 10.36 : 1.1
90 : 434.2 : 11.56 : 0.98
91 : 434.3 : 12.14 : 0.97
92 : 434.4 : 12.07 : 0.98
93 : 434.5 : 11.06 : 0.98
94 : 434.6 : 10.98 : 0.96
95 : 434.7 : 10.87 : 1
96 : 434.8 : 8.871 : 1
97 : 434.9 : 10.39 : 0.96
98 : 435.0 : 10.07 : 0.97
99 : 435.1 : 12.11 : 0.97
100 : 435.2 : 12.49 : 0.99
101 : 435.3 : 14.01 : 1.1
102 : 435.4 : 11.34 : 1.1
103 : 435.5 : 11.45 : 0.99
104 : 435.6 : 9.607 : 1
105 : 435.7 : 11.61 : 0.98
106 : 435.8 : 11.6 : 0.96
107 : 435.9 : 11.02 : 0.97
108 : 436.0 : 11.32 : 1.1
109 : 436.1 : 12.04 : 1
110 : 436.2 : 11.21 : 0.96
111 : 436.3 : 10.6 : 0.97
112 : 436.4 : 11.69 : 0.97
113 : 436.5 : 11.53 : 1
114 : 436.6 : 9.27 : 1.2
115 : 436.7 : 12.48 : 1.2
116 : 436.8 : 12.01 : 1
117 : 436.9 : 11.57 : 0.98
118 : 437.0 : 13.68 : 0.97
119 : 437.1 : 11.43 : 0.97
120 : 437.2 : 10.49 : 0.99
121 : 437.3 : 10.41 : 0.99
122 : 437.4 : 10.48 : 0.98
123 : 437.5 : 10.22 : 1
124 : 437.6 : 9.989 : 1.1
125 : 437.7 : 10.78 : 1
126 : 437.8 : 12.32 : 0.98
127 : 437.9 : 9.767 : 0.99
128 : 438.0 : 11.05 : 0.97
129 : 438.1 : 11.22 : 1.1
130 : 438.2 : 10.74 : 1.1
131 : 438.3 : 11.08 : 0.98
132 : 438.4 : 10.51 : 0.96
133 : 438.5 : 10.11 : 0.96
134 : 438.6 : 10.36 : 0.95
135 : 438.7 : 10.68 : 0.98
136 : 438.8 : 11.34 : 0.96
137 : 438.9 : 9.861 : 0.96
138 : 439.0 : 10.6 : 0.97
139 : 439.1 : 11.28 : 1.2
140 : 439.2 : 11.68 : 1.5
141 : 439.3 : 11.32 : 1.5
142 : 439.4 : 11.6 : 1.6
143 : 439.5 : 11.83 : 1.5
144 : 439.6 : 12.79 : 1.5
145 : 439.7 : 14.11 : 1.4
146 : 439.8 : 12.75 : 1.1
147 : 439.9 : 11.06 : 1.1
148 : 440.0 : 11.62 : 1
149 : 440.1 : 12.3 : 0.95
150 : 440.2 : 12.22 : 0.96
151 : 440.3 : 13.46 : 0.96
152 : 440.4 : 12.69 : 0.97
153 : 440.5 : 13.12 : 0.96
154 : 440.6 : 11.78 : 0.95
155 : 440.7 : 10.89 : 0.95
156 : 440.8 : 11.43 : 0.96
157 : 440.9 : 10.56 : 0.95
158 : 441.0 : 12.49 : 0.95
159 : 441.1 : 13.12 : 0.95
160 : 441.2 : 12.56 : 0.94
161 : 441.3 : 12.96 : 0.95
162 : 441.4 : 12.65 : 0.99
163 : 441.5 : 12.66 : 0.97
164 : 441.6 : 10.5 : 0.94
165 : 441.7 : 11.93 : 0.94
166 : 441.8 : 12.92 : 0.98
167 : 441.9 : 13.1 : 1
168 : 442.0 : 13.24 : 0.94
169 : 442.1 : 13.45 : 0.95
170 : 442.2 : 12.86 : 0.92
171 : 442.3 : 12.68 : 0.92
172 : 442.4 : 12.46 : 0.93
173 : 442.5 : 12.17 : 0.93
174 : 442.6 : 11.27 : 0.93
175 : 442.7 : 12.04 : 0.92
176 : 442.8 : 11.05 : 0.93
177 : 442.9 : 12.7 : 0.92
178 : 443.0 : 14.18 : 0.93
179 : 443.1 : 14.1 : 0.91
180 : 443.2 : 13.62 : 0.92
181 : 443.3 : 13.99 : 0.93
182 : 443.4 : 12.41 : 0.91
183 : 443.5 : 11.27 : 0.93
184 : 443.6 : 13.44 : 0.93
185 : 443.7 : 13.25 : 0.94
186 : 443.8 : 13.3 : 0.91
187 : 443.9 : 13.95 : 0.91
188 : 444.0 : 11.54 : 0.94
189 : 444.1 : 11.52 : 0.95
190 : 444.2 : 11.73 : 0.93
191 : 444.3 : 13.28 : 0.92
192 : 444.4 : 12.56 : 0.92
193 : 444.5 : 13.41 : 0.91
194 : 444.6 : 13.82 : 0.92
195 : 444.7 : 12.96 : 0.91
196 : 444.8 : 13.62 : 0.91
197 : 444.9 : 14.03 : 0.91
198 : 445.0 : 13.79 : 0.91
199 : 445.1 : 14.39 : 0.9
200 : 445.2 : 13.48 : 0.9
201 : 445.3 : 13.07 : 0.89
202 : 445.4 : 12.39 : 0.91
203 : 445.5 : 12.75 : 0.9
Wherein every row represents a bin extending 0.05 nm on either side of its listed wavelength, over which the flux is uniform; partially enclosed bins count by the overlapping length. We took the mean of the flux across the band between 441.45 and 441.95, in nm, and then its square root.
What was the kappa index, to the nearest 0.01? 3.50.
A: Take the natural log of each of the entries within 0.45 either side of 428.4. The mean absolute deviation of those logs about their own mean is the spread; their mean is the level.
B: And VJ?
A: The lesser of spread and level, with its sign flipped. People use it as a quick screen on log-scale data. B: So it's -0.19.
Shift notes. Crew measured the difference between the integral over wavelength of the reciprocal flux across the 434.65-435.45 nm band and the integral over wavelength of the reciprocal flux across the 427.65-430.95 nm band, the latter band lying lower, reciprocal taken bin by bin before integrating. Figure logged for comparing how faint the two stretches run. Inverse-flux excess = -0.32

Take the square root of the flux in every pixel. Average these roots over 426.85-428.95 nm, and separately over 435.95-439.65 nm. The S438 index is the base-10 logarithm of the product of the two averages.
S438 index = 1.01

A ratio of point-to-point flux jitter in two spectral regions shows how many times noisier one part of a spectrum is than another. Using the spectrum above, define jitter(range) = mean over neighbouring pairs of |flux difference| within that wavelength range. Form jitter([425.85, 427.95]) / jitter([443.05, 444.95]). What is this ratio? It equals 1.9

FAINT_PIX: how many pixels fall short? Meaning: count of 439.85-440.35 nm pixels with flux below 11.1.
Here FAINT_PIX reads 1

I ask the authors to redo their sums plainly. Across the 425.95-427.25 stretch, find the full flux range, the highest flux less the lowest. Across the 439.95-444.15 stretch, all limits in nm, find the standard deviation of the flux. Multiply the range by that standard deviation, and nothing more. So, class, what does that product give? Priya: 3.9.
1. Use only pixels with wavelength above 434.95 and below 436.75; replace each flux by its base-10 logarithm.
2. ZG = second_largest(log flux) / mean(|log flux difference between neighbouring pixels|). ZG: 23.7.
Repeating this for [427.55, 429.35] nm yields 13.8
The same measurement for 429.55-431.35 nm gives 21.4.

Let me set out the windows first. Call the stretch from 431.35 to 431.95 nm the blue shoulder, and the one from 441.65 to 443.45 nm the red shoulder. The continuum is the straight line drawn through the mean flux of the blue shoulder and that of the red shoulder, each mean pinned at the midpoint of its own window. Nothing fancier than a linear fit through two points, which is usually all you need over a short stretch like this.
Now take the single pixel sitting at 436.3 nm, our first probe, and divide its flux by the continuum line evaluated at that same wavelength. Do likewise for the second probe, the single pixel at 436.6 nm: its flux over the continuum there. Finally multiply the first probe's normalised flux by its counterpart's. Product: 0.7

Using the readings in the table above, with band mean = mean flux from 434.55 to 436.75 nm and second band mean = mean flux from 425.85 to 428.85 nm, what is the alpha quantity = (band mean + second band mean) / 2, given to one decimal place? 10.4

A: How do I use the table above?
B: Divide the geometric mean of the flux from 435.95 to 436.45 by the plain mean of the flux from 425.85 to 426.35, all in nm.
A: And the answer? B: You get 1.17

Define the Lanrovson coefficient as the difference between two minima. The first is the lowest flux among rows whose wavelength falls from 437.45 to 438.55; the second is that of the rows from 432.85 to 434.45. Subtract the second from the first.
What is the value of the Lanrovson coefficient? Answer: 1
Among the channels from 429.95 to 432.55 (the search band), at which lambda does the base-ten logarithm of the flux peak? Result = 431.7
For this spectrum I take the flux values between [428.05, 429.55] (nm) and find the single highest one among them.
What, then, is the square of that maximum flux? 154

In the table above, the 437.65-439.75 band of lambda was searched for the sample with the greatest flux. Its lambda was 439.7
